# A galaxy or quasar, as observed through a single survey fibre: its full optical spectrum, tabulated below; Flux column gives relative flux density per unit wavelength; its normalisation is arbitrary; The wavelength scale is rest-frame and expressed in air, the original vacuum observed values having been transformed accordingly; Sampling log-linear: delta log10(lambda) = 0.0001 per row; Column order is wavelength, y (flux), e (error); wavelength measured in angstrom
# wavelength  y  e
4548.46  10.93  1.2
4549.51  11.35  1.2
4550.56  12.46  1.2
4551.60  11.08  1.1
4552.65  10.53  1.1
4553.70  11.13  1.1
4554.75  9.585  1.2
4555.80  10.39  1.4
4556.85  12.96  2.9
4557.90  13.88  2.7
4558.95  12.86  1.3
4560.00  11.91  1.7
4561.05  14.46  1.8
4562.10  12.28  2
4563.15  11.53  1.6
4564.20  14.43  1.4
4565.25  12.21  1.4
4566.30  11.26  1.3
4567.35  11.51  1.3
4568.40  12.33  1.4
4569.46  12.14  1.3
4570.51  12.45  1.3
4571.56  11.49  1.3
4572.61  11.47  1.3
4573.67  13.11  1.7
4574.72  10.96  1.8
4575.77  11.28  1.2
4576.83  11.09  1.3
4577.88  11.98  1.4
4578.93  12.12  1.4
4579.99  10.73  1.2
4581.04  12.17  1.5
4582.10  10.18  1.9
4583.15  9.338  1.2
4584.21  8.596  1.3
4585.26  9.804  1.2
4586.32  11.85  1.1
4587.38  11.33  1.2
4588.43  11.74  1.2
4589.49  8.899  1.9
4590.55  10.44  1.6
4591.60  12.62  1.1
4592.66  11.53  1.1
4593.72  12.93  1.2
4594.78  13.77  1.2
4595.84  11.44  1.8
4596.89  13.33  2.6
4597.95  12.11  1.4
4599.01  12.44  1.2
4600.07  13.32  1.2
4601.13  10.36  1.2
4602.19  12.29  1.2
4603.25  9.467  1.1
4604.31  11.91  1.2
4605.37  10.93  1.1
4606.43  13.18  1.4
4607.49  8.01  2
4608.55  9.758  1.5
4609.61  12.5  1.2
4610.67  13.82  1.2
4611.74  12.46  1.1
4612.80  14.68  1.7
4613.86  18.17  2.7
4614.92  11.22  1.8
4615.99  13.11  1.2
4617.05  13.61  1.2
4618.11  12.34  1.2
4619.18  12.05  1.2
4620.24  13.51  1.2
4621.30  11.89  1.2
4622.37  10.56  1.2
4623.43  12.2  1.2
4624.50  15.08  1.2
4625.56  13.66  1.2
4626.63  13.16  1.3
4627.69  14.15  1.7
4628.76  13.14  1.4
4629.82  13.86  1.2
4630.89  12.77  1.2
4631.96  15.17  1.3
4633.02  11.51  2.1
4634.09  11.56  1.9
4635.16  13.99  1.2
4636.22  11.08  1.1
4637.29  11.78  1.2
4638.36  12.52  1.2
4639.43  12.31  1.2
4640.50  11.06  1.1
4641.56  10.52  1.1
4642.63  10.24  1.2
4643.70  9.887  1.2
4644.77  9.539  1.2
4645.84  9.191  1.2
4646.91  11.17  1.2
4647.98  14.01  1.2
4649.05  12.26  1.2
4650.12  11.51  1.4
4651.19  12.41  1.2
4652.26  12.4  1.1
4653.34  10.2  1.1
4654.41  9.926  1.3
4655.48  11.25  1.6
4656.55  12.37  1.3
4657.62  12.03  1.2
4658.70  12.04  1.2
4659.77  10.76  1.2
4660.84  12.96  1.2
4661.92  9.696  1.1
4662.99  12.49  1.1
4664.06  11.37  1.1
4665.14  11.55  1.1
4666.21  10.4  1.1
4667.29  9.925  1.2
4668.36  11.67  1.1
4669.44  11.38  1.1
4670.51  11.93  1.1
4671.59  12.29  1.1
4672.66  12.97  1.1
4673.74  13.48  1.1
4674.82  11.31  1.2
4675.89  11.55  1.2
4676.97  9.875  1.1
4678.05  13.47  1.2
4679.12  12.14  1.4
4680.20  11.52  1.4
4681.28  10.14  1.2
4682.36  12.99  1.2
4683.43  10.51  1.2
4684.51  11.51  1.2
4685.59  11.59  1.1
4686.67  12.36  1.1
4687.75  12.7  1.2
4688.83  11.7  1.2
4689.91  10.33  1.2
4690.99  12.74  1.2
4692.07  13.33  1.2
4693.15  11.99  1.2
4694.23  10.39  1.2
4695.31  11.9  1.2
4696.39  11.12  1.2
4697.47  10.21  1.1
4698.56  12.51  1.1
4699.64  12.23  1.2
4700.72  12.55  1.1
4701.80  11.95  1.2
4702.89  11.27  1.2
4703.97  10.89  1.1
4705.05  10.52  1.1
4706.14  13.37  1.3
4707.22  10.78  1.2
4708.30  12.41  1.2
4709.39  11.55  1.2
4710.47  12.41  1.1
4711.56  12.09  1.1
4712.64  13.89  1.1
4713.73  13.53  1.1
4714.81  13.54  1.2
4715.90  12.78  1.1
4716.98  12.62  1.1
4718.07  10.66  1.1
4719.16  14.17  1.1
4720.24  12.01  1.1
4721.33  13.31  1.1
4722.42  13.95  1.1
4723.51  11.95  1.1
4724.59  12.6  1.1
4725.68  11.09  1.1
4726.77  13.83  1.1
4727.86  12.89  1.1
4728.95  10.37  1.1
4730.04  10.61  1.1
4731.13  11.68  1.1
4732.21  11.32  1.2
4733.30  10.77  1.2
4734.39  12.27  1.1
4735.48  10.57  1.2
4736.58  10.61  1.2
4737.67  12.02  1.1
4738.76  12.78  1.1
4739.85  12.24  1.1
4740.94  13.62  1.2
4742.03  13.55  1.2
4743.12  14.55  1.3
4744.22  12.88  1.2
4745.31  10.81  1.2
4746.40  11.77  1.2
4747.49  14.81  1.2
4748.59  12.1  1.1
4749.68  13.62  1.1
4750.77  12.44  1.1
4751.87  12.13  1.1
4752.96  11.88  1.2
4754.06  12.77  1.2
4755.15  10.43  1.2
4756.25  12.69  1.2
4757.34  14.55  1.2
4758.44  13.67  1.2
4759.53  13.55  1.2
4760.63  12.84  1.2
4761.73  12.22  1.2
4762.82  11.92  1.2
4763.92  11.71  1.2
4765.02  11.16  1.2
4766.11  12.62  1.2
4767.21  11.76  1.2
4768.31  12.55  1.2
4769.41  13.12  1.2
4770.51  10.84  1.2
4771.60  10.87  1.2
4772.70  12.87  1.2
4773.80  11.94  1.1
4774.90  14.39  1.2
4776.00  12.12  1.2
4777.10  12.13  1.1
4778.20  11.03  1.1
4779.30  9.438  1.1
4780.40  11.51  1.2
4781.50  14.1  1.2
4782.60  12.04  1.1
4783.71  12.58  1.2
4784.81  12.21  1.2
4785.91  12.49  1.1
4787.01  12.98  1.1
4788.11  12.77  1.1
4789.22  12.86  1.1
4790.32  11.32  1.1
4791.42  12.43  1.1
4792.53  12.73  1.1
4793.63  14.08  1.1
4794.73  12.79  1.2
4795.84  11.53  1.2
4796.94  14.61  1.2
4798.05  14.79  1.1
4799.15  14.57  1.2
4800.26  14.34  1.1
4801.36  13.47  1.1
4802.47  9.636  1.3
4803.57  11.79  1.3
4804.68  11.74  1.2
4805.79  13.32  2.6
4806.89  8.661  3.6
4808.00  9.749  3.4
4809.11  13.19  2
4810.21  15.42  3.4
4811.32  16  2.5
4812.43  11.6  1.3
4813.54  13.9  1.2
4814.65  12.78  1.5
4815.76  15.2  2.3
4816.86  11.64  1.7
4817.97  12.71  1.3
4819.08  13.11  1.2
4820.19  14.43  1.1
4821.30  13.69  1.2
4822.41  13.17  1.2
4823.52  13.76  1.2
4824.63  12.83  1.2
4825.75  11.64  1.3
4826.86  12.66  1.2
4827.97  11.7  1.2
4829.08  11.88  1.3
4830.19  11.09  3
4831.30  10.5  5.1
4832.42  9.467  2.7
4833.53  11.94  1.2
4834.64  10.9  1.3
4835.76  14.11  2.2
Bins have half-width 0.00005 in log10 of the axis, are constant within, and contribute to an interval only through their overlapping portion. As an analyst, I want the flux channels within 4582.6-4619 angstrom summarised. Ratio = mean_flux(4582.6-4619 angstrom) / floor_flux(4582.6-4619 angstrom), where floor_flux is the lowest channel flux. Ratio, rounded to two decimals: 1.48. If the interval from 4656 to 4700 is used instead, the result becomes 1.21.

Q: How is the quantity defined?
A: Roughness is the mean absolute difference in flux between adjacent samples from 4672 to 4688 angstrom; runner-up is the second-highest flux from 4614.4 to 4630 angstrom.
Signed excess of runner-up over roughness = 12.8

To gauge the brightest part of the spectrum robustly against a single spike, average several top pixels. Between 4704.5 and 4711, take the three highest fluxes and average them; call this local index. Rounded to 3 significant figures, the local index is 12.7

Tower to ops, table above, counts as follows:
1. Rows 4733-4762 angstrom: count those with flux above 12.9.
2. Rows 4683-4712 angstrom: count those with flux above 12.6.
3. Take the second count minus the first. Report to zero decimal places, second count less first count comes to -4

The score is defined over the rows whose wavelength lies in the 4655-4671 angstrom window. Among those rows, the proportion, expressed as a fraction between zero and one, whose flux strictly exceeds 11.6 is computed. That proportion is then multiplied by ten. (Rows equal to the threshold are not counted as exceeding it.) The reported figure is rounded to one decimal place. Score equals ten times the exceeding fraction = 4.7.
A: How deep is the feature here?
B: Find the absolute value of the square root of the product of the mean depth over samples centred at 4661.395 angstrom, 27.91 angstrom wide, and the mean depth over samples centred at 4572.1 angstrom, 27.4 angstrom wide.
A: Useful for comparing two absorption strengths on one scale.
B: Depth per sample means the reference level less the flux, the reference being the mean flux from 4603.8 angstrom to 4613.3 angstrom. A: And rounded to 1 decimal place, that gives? 0.2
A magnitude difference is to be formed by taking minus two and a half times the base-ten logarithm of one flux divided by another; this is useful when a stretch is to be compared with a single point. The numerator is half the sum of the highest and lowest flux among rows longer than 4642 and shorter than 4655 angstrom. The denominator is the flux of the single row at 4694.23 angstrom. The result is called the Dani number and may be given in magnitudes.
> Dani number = -0.12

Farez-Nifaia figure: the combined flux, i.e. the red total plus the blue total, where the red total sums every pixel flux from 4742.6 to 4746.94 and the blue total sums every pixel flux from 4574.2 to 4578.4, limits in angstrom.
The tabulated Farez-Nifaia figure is 95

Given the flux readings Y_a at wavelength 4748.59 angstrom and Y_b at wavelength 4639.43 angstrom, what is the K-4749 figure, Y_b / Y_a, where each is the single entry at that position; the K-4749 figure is 1.02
